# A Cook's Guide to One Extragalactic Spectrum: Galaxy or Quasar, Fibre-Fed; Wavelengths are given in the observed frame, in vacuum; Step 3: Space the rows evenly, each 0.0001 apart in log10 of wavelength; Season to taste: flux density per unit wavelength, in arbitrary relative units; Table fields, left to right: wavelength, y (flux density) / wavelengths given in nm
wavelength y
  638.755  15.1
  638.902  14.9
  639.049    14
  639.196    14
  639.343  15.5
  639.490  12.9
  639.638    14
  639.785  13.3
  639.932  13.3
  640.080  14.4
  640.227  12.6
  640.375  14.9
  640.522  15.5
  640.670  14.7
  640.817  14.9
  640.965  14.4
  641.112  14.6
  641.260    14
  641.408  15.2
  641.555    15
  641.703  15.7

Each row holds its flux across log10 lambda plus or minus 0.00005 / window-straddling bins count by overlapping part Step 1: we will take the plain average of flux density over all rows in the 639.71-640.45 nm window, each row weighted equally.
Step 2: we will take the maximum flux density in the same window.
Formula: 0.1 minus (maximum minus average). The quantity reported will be -1.1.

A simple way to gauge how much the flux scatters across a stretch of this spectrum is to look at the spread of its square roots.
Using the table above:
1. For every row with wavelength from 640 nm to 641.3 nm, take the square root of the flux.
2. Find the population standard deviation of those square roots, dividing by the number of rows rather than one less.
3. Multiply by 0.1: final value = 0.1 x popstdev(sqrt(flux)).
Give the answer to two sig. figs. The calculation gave 0.010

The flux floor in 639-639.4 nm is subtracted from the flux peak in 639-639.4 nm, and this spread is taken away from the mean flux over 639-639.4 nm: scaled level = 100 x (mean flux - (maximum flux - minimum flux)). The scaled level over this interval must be 1300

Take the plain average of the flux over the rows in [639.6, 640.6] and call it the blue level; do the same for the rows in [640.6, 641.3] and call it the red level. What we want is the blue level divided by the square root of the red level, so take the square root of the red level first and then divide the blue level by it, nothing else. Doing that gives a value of 3.67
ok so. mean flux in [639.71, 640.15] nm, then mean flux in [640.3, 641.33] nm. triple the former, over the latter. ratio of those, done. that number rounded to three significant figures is 2.79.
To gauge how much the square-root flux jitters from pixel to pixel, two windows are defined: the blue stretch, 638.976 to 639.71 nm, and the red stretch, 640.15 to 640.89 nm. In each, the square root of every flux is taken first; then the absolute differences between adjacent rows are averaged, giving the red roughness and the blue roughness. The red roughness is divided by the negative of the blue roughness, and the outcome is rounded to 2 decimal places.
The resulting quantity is -0.75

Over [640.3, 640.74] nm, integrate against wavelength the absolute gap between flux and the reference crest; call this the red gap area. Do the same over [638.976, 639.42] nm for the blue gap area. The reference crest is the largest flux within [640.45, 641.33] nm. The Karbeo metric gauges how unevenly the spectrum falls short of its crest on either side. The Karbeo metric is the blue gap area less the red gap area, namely 0.24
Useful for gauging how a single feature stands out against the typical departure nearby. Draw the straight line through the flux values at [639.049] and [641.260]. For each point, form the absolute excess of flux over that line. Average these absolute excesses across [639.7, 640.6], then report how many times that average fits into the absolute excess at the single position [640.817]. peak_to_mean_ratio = 1.0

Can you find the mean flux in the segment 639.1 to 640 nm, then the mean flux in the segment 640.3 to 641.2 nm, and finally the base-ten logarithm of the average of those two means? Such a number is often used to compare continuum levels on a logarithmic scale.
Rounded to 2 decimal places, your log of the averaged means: 1.16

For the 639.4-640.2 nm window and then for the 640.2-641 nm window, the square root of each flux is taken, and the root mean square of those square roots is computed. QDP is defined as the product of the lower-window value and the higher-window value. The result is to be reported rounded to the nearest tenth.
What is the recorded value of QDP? 14.0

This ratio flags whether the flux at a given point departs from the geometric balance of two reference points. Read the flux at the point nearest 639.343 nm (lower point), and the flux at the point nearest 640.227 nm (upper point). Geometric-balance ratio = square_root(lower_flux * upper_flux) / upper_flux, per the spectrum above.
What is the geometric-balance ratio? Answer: 1.11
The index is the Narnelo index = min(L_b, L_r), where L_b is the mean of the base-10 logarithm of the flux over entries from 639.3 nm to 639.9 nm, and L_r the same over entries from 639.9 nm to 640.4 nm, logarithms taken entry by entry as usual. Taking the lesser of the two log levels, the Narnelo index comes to 1.14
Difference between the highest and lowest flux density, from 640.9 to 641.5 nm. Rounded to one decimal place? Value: 1.2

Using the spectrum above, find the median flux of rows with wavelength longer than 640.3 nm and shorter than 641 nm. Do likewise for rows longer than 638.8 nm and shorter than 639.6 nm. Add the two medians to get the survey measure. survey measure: 28.9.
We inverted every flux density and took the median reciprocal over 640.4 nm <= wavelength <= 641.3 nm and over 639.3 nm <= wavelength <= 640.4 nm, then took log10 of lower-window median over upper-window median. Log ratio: 0.031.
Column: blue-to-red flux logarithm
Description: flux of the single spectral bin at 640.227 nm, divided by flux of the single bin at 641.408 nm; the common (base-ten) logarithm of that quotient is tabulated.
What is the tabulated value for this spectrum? -0.081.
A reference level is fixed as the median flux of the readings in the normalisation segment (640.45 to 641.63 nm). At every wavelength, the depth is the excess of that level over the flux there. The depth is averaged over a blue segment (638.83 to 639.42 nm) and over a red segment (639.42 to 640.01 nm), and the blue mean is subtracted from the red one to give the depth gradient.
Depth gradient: 1.2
